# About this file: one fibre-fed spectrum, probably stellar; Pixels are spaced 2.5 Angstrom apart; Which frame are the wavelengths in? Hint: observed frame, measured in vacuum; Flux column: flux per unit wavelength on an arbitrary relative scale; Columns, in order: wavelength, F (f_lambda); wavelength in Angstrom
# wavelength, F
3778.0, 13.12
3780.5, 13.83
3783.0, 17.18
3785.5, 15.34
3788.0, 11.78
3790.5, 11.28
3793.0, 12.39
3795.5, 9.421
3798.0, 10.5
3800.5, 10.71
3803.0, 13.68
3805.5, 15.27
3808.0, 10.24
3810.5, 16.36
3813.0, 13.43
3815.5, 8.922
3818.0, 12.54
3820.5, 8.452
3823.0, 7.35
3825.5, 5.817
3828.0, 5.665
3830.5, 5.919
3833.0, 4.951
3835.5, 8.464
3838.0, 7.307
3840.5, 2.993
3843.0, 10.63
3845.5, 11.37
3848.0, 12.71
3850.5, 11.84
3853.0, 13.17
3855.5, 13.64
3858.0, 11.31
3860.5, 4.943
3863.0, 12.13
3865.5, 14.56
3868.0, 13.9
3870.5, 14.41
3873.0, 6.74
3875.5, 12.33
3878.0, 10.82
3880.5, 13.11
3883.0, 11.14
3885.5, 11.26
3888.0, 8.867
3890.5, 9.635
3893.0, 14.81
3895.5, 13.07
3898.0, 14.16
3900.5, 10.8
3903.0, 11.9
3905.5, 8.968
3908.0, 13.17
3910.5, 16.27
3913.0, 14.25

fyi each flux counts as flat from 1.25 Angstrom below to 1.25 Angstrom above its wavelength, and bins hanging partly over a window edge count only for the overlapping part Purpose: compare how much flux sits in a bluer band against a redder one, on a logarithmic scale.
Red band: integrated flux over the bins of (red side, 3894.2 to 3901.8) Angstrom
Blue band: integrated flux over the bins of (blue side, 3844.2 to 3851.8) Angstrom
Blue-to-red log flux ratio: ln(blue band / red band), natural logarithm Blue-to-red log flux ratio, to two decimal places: -0.06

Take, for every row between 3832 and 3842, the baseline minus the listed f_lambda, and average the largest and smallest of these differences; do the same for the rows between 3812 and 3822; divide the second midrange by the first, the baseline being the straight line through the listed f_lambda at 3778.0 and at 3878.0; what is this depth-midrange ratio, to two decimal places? 0.21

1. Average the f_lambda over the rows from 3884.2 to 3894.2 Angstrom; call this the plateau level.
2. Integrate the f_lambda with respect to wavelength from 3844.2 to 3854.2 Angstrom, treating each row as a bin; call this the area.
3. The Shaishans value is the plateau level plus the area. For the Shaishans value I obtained 134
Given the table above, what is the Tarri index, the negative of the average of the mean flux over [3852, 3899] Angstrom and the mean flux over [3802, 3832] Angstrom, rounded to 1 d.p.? -11.0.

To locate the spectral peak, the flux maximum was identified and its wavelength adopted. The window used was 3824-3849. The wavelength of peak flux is 3848.0 Angstrom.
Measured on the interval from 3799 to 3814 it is 3810.5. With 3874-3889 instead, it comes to 3880.5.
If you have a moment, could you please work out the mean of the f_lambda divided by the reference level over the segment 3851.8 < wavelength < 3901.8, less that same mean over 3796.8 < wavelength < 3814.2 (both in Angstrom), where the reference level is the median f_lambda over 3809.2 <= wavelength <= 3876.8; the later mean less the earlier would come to -0.10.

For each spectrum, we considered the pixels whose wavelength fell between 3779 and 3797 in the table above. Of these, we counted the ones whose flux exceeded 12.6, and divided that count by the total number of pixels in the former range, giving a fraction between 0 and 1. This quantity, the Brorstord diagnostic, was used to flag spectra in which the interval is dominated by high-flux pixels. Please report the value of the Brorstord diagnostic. 0.43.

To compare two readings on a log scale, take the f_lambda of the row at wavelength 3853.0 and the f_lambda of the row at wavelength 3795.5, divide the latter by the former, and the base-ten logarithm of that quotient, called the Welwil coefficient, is -0.1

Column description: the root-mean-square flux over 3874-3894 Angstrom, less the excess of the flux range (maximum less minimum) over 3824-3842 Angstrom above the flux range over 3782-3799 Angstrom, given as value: 13.9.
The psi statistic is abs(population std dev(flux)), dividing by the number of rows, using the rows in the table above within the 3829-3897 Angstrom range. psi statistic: 3.2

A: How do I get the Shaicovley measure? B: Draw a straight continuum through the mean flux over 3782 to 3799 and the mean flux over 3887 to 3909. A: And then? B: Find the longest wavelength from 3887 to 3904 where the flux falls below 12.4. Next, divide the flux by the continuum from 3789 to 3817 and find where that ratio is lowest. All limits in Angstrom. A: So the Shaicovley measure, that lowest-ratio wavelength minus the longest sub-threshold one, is -87.5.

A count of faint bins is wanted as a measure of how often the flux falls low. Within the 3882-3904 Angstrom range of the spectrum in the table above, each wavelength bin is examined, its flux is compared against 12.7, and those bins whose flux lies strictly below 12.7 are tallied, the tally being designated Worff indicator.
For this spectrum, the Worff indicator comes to 6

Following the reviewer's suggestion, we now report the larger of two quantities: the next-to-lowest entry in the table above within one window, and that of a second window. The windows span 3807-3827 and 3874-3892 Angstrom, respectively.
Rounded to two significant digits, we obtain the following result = 9.6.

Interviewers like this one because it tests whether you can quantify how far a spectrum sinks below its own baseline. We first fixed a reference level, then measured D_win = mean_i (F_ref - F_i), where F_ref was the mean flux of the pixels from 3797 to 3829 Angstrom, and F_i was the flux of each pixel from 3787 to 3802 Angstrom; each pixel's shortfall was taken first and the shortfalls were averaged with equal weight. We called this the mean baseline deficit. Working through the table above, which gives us -0.3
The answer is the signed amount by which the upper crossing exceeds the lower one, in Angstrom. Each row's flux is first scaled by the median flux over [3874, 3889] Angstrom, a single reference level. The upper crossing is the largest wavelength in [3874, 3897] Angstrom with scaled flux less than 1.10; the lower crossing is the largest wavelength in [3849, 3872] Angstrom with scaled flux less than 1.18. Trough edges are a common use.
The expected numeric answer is 27.5 Angstrom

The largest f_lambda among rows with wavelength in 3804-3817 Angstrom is 16.36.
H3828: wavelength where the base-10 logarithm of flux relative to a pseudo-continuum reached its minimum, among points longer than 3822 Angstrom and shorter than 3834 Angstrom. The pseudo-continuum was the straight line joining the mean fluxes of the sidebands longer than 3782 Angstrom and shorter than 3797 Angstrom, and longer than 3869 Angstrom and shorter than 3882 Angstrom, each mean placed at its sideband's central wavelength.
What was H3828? 3833.0 Angstrom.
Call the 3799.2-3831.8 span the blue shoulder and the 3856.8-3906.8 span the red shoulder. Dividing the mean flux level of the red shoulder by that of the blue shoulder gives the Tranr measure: 1.11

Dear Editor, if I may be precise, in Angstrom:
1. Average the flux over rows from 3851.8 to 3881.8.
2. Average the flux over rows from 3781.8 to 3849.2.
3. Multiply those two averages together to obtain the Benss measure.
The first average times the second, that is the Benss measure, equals 122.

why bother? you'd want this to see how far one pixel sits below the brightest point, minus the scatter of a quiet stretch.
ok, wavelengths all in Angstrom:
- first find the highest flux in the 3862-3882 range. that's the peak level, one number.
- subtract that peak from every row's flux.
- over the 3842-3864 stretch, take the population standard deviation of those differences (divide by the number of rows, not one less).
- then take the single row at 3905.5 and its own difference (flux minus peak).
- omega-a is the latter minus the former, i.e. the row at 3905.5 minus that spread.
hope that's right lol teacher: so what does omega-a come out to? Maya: -8.0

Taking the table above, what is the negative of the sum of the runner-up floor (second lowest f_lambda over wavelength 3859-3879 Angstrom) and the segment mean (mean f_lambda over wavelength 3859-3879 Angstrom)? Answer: -18.0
